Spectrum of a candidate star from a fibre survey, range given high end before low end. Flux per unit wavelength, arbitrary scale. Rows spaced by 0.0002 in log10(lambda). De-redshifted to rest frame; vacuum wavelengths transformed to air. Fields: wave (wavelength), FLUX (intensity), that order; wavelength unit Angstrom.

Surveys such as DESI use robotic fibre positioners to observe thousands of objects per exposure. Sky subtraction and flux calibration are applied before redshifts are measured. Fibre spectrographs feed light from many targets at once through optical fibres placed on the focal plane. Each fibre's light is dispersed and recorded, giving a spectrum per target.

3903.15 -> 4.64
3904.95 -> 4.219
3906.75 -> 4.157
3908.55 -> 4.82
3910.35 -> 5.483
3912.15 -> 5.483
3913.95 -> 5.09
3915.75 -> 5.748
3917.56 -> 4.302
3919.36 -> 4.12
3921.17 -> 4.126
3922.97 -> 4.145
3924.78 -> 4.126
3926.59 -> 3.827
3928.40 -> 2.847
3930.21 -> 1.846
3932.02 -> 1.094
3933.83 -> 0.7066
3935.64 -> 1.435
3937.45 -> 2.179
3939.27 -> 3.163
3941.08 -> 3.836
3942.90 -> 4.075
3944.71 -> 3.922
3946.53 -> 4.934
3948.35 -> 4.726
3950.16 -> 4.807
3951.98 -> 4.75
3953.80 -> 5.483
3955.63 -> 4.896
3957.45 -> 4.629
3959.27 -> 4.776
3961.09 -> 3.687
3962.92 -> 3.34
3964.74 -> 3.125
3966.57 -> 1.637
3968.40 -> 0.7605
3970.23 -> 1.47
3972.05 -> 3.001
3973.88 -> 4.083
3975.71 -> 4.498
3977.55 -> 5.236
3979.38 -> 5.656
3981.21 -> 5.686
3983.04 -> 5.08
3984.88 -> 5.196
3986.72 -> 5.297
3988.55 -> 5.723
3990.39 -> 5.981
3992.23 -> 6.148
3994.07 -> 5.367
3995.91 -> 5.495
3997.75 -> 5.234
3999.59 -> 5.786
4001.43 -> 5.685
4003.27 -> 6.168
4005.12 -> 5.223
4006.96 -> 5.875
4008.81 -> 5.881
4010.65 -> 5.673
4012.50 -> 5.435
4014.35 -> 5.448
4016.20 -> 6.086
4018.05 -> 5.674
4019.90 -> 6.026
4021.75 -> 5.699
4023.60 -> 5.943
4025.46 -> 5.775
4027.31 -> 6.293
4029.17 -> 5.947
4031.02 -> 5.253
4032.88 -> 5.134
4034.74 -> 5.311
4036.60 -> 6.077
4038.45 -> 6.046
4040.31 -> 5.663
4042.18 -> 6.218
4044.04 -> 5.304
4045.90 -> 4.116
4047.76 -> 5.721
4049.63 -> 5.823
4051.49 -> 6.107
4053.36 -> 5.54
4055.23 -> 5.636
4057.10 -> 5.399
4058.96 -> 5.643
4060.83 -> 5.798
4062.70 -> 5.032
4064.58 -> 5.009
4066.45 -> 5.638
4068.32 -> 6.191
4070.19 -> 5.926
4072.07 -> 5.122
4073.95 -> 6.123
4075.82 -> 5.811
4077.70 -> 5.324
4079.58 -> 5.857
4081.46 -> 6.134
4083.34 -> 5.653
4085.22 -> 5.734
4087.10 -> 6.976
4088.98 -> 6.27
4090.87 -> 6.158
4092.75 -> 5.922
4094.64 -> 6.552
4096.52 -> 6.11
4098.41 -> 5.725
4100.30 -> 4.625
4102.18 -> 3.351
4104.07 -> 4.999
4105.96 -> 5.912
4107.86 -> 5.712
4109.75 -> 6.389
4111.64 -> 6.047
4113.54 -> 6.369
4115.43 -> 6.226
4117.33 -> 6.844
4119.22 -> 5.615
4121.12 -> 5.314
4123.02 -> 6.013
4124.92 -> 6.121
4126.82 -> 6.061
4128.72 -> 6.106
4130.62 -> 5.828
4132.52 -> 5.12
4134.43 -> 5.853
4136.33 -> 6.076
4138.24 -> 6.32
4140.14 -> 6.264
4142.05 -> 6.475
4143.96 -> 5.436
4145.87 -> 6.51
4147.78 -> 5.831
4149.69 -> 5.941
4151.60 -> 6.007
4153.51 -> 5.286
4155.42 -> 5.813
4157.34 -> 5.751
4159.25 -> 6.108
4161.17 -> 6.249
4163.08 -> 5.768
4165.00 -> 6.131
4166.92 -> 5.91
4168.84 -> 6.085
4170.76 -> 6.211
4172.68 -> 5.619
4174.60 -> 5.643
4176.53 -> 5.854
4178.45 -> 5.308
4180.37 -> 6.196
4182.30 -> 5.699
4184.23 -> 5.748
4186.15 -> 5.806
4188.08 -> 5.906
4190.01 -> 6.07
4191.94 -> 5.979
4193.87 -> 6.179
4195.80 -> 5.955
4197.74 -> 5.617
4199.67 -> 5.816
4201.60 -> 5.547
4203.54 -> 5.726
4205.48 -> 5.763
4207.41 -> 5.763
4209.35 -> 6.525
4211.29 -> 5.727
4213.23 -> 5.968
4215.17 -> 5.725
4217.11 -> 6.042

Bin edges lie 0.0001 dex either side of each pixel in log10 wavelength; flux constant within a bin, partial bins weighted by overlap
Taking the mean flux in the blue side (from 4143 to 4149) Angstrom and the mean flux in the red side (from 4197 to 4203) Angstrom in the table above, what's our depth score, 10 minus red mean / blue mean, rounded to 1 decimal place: 9.0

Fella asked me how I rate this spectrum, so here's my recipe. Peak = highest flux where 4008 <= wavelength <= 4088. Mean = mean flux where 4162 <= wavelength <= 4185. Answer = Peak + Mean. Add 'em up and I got 12.8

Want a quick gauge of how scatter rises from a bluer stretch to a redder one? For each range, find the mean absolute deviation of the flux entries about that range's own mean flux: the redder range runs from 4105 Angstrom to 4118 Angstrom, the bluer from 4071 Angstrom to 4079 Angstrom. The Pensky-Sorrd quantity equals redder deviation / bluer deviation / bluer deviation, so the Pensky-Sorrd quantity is 2.0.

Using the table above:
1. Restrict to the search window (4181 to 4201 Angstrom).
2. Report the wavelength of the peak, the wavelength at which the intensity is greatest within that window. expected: 4193.87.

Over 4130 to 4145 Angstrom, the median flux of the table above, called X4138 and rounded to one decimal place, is 6.0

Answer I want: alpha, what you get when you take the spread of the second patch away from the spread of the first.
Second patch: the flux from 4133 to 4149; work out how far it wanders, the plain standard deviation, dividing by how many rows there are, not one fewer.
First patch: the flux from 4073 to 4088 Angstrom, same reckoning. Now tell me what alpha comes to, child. 0.11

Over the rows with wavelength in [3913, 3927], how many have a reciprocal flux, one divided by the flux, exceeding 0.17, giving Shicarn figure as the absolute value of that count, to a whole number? 8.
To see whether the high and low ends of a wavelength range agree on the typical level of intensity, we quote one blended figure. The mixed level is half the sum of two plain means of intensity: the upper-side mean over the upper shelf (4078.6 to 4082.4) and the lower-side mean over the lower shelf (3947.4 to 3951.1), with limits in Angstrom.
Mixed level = 5.38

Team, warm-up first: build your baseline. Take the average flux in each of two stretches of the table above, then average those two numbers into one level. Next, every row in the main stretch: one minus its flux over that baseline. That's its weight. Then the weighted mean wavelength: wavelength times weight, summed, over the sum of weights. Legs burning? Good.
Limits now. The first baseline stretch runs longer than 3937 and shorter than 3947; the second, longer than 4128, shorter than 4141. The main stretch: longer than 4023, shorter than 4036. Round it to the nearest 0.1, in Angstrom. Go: 4027.9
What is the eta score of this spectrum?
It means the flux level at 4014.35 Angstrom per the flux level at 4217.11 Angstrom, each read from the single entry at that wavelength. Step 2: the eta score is 0.90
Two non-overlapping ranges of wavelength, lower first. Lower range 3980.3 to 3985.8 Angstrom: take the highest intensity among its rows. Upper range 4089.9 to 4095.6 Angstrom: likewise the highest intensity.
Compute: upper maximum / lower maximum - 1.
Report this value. 0.15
